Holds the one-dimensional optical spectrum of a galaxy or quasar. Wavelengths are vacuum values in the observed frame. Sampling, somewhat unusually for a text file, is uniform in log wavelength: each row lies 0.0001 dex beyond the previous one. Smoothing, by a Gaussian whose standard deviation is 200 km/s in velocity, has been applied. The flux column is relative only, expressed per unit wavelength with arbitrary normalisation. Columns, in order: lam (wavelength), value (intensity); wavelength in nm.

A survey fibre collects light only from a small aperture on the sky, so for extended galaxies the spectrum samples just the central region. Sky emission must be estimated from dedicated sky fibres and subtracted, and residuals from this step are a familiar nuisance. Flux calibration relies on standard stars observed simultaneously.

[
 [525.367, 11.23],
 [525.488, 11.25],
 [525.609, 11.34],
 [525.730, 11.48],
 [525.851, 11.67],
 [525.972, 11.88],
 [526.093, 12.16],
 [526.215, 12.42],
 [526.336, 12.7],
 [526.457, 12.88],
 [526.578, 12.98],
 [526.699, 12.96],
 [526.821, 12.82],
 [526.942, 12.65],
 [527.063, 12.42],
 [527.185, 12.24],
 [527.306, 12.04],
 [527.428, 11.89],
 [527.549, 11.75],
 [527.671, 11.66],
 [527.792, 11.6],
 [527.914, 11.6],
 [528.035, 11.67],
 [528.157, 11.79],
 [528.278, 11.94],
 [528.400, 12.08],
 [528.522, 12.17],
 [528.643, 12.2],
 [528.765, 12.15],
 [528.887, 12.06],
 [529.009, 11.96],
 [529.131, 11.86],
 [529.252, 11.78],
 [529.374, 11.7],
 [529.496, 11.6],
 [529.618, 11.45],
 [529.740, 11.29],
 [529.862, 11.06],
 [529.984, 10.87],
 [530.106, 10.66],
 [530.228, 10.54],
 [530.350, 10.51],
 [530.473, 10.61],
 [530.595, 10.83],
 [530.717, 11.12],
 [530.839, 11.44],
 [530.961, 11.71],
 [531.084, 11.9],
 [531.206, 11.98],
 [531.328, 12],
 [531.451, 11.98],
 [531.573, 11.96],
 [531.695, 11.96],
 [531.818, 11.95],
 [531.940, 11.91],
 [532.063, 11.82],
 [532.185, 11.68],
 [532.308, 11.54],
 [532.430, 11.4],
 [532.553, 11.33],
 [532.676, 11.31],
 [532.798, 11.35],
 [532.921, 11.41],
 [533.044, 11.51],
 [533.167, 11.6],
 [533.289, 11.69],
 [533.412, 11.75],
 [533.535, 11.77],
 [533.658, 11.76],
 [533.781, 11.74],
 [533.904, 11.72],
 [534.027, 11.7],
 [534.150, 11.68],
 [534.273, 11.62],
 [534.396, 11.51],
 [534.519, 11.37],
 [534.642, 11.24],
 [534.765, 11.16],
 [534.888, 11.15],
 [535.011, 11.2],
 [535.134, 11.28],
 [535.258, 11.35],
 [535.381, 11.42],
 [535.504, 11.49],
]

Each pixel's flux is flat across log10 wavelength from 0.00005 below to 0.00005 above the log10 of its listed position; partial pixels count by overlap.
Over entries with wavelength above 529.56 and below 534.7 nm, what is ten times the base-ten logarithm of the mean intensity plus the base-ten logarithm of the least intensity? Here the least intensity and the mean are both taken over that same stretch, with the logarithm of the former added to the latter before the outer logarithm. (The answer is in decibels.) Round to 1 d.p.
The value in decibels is 11.0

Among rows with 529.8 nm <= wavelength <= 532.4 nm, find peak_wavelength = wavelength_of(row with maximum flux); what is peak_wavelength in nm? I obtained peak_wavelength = 531.328 nm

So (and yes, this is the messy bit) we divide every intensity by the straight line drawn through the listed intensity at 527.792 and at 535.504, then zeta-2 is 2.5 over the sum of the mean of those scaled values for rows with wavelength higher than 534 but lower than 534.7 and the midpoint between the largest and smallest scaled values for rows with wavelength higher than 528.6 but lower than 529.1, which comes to 1.22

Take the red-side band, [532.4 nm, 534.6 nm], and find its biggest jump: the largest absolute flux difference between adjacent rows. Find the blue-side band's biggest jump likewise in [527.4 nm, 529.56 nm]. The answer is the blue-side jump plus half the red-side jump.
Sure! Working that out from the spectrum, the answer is 0.22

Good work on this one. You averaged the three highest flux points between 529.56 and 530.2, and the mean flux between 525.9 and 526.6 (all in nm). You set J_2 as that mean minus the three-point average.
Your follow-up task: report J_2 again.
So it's 1.2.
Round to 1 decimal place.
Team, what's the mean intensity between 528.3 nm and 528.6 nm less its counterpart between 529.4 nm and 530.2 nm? 1.0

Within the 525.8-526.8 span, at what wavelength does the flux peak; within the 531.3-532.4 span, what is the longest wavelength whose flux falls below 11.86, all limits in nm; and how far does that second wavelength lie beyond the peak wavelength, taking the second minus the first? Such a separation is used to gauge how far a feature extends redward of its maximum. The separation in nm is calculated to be 5.73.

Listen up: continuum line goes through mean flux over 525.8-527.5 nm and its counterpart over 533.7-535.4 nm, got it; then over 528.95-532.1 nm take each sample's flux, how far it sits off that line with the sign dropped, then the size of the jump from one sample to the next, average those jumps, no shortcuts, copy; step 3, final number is 0.12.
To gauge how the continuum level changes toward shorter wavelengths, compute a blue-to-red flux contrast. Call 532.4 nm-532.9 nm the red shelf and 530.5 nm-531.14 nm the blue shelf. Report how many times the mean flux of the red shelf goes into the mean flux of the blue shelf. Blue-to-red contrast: 1.00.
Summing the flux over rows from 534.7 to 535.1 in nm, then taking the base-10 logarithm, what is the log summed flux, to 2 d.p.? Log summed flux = 1.53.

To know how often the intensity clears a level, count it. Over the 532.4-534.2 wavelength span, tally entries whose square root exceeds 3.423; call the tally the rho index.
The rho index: 5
